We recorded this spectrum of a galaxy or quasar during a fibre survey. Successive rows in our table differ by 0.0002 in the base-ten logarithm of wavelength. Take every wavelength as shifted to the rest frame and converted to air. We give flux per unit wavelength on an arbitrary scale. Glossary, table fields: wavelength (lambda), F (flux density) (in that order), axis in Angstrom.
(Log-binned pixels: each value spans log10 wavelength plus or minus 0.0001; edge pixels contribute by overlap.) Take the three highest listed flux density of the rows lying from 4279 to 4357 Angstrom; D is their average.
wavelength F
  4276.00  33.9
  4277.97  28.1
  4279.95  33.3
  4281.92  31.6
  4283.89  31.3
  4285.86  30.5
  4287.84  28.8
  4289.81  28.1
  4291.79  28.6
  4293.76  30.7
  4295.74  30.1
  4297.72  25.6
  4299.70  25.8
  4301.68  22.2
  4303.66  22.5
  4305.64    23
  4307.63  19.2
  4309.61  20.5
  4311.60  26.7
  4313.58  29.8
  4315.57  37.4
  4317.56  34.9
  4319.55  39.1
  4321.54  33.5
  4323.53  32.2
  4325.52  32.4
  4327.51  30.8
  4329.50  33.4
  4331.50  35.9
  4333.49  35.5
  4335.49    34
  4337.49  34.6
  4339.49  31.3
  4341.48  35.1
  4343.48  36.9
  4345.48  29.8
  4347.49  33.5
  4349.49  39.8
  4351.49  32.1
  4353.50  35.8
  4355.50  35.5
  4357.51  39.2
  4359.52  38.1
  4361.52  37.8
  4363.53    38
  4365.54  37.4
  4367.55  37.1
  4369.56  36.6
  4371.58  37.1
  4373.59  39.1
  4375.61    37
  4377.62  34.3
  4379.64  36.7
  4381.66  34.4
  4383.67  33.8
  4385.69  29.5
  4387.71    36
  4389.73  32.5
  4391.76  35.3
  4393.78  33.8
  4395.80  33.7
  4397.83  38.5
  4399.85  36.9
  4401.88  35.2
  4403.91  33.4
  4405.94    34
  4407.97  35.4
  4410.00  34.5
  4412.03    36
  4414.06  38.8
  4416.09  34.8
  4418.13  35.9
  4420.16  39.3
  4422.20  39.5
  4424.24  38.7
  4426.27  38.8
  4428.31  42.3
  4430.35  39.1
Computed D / 38.8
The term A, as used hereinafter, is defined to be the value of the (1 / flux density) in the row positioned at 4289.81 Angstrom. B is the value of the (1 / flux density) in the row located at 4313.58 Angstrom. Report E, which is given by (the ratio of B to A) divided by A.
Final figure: 26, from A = 0.036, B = 0.034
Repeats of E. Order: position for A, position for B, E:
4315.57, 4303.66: 62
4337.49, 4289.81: 43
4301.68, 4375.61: 13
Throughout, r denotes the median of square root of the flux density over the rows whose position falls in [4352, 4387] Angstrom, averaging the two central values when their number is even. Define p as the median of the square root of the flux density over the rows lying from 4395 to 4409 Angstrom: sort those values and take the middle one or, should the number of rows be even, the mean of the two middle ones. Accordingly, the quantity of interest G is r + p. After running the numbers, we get 12.02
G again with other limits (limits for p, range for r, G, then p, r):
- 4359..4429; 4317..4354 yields 11.88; 6.05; 5.83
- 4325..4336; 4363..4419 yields 11.78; 5.81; 5.97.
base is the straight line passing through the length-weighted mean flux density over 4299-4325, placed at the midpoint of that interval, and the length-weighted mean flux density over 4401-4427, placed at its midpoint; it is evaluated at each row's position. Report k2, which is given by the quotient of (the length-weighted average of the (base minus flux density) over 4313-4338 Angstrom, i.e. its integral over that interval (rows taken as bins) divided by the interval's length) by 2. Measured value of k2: -2.4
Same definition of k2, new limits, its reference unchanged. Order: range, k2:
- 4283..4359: -1.1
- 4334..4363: -2.0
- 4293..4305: 0.7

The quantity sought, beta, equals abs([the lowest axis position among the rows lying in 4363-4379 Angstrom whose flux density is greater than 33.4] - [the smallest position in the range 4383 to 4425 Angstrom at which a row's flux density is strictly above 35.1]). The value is 24.2 Angstrom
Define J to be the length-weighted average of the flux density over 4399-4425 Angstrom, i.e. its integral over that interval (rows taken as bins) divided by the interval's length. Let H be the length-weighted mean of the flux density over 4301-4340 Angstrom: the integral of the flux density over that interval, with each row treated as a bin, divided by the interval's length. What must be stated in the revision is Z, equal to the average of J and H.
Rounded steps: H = 31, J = 36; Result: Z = 33.4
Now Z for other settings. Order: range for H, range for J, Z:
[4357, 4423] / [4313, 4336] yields 35.1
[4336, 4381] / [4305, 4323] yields 32.8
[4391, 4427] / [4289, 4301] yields 32.1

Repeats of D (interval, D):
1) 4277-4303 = 32.1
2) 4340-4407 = 39.4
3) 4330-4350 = 37.5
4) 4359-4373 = 38.0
